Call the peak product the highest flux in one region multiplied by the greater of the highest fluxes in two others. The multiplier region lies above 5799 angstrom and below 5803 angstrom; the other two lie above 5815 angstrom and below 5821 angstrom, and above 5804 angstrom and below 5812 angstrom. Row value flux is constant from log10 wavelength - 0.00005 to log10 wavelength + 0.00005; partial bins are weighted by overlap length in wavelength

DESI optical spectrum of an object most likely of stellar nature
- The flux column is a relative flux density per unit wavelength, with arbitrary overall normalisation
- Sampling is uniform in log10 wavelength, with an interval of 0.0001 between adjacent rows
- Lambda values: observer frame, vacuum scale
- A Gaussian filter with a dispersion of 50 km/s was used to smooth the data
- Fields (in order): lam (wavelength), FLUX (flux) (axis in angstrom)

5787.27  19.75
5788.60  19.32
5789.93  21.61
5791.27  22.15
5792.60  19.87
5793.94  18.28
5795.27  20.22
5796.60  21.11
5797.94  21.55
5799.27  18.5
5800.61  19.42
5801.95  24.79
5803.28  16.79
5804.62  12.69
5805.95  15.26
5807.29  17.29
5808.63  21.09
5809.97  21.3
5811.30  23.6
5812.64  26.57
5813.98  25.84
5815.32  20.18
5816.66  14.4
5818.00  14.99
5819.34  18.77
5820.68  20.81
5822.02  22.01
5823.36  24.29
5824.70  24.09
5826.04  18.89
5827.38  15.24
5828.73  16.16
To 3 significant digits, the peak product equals 585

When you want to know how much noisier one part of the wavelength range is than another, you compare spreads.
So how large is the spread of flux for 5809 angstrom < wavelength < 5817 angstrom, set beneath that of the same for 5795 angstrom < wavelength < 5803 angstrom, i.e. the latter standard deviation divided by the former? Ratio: 0.49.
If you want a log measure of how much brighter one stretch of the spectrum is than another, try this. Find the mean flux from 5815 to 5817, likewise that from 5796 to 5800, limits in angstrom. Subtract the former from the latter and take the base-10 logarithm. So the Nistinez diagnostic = 0.5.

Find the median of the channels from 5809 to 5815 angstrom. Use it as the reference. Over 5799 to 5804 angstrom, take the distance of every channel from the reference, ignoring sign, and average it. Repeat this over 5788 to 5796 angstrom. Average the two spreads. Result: 4.7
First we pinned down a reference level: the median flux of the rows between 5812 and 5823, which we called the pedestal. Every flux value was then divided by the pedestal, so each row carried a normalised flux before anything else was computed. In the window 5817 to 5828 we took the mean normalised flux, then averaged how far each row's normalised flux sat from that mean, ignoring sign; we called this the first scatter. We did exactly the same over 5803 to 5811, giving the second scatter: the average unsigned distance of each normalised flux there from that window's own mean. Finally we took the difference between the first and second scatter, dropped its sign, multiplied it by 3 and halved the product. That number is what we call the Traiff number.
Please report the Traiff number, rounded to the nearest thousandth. 0.028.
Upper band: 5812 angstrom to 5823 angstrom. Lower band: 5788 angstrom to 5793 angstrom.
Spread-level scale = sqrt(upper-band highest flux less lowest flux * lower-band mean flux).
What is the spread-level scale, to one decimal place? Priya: 15.9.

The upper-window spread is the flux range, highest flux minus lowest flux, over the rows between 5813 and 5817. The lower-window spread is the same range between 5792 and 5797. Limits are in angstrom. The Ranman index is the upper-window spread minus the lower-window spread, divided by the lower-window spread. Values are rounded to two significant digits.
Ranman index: 3.0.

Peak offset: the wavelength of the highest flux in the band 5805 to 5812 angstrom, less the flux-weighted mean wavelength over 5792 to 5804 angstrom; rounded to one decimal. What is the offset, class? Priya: 13.3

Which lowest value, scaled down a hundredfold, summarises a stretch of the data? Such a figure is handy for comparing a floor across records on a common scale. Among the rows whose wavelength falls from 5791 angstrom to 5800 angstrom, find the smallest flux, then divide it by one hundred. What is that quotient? 0.183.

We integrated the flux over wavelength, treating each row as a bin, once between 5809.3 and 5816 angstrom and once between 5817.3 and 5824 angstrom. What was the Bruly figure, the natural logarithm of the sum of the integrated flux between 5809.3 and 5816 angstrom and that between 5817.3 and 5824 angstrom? 5.678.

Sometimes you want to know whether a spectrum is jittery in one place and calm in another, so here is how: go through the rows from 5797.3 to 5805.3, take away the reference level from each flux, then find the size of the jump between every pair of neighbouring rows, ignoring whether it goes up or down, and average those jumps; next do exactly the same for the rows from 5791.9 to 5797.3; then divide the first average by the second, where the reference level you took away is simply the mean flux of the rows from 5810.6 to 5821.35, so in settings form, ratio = 2.9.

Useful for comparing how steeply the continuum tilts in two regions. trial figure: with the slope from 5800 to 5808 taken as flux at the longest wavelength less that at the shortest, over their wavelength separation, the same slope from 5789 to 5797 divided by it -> 0.24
